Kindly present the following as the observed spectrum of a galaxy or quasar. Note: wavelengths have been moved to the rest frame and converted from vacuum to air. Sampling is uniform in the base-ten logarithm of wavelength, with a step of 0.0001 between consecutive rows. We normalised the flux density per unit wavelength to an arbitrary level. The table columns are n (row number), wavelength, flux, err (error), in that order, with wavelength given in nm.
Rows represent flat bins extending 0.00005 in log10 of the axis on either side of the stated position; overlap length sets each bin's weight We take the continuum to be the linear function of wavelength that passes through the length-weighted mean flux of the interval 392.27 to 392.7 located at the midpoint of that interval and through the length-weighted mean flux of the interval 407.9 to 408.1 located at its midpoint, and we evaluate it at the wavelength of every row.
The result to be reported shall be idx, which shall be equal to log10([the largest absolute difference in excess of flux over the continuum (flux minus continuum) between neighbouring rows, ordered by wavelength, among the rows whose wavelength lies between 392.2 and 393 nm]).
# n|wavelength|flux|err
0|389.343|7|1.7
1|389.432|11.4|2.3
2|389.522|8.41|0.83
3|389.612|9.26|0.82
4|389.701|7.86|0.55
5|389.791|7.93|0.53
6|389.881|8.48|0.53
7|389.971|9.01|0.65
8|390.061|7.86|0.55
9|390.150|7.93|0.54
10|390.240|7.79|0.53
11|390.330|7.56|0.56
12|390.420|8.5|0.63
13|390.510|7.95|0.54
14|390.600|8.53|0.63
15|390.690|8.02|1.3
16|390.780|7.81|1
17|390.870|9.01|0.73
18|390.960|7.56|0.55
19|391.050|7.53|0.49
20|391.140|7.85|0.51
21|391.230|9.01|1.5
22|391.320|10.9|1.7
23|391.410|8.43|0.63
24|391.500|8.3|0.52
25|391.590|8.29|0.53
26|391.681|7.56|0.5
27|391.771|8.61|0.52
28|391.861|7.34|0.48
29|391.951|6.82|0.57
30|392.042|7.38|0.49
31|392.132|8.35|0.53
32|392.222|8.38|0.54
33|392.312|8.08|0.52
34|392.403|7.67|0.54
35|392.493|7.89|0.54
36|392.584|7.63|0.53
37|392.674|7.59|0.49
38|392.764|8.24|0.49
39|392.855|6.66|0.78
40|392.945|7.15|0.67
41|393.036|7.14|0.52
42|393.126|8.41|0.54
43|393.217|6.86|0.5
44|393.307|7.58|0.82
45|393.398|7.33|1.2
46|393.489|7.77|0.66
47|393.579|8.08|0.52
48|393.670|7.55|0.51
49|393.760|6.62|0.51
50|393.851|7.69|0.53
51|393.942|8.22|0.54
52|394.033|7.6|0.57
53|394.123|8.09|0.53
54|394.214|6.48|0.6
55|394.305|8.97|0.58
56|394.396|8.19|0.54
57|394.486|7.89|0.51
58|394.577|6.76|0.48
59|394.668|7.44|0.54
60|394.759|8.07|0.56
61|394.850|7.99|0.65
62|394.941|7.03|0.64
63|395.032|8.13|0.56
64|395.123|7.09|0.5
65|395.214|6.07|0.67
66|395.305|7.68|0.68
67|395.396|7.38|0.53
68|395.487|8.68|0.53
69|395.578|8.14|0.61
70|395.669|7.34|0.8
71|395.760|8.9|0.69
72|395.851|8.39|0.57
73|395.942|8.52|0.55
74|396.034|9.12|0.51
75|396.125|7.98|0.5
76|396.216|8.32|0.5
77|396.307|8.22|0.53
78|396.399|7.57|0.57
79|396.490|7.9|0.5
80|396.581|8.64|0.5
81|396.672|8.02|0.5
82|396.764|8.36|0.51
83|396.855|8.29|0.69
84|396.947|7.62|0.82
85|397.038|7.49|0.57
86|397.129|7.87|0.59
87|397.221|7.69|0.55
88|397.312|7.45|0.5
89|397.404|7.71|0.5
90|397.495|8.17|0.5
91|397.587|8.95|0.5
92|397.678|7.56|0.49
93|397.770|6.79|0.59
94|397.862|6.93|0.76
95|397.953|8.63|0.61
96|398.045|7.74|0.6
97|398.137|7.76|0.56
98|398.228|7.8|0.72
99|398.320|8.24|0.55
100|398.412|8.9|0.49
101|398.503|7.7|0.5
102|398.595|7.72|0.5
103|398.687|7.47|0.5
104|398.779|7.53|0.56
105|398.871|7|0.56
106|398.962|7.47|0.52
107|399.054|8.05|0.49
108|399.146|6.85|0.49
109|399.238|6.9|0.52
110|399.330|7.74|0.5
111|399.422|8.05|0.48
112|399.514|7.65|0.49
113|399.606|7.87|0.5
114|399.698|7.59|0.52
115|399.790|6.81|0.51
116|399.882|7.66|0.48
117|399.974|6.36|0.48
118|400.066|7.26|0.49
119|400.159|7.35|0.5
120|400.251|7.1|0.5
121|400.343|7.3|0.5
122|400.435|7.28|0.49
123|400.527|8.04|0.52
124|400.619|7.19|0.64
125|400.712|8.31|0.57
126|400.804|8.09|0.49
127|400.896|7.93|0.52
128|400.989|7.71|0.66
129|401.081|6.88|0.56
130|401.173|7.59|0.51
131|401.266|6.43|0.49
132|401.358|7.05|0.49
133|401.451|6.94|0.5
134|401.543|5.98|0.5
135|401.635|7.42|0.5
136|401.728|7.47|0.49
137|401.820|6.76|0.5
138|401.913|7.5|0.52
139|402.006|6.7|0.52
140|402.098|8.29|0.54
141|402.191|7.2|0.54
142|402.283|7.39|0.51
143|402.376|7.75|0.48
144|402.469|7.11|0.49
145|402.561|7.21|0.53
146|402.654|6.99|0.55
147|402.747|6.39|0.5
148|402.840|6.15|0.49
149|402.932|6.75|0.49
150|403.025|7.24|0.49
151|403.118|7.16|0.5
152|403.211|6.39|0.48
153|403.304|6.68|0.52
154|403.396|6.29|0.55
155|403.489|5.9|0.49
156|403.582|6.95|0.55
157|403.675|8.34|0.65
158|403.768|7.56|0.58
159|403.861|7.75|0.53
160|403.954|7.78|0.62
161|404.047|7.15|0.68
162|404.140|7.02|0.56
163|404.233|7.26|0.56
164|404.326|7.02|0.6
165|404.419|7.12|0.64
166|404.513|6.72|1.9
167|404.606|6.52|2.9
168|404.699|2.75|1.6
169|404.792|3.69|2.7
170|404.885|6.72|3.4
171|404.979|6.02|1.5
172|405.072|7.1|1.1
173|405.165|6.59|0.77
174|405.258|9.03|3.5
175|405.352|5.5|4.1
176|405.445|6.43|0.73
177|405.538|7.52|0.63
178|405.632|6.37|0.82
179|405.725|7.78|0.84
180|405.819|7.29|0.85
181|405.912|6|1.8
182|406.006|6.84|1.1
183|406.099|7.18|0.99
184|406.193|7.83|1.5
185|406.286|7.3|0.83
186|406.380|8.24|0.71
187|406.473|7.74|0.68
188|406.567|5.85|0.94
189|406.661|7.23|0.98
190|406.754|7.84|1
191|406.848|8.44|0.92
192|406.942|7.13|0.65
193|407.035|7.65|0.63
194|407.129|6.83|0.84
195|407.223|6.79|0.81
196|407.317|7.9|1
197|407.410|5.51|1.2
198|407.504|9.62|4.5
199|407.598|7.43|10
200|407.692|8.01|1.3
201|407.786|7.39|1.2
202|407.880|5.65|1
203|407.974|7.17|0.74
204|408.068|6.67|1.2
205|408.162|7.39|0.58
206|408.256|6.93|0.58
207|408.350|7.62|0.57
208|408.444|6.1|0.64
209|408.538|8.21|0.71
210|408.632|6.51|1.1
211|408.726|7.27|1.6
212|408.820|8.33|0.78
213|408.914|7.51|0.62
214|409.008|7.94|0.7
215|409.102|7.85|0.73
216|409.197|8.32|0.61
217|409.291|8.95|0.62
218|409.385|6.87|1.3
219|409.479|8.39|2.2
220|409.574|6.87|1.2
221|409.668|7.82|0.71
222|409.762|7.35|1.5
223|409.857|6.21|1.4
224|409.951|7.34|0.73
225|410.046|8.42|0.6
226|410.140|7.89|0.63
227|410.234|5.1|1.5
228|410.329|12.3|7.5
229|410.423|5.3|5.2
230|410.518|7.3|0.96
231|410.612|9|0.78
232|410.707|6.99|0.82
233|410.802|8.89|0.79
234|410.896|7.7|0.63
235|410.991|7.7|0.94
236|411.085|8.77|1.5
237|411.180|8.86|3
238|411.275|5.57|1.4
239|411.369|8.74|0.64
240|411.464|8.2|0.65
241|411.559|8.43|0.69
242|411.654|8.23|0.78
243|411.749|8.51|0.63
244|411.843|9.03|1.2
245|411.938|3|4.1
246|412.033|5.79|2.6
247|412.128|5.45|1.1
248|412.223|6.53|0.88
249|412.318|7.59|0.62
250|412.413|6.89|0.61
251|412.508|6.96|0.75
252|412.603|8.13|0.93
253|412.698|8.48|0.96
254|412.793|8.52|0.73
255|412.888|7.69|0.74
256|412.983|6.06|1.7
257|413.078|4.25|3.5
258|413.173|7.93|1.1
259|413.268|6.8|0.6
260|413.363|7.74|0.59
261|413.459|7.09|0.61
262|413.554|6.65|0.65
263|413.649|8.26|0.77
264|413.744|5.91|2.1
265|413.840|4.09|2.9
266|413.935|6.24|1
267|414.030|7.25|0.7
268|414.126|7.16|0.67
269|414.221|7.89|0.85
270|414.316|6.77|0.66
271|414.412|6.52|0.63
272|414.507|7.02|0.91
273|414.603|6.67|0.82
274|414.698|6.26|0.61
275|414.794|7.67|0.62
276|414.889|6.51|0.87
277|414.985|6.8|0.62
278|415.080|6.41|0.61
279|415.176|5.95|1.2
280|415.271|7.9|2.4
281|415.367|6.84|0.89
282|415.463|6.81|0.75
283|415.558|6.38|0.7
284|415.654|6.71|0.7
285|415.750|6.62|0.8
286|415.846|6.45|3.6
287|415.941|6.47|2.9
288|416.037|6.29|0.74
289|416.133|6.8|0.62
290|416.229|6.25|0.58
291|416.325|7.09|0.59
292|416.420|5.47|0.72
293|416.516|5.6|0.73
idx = 0.197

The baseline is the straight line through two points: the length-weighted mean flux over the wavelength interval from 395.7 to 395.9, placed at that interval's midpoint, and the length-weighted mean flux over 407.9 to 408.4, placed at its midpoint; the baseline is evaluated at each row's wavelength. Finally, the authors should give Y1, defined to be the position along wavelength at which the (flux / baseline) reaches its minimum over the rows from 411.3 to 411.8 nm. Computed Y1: 411.464 nm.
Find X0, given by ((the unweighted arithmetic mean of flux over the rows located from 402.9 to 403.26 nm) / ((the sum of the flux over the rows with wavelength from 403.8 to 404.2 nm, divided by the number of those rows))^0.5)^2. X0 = 6.4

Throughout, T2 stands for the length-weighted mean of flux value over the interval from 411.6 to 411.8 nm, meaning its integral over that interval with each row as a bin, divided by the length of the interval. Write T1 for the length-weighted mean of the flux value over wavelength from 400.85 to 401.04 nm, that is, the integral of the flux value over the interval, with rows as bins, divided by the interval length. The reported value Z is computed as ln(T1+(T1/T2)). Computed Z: 2.16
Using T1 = 7.8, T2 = 8.40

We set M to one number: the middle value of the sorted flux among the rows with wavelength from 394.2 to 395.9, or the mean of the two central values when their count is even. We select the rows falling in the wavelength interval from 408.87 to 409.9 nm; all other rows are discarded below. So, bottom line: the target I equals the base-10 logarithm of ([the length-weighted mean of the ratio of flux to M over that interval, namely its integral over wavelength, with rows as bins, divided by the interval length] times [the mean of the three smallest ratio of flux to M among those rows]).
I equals -0.09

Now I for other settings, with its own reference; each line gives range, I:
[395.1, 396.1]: -0.06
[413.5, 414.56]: -0.23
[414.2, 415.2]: -0.17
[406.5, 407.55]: -0.15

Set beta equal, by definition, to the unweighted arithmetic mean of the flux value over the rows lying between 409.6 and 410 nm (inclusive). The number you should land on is 7.18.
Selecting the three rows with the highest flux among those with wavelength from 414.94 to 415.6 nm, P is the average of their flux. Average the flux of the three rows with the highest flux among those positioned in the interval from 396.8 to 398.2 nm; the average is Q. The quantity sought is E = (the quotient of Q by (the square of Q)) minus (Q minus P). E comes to -1.3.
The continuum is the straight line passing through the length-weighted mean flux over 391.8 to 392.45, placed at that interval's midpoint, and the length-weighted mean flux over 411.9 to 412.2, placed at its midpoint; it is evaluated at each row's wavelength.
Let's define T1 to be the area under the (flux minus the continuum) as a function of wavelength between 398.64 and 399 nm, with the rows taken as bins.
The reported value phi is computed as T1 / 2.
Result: 0.10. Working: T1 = 0.2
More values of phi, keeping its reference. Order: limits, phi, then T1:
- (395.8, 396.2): 0.26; 0.5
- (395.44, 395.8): 0.18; 0.4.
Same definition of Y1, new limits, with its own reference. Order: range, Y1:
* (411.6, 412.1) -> 411.938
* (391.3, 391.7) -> 391.681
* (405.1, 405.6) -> 405.352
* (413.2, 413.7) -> 413.554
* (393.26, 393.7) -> 393.398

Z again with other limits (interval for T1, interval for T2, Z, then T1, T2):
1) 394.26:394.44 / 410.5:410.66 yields 2.26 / 8.6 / 8.31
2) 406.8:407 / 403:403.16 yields 2.18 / 7.8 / 7.19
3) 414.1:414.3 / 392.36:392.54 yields 2.13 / 7.5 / 7.77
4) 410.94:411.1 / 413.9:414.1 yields 2.23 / 8.1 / 6.81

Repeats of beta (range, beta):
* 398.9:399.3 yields 7.32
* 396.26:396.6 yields 8.08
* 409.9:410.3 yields 7.19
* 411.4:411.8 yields 8.34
